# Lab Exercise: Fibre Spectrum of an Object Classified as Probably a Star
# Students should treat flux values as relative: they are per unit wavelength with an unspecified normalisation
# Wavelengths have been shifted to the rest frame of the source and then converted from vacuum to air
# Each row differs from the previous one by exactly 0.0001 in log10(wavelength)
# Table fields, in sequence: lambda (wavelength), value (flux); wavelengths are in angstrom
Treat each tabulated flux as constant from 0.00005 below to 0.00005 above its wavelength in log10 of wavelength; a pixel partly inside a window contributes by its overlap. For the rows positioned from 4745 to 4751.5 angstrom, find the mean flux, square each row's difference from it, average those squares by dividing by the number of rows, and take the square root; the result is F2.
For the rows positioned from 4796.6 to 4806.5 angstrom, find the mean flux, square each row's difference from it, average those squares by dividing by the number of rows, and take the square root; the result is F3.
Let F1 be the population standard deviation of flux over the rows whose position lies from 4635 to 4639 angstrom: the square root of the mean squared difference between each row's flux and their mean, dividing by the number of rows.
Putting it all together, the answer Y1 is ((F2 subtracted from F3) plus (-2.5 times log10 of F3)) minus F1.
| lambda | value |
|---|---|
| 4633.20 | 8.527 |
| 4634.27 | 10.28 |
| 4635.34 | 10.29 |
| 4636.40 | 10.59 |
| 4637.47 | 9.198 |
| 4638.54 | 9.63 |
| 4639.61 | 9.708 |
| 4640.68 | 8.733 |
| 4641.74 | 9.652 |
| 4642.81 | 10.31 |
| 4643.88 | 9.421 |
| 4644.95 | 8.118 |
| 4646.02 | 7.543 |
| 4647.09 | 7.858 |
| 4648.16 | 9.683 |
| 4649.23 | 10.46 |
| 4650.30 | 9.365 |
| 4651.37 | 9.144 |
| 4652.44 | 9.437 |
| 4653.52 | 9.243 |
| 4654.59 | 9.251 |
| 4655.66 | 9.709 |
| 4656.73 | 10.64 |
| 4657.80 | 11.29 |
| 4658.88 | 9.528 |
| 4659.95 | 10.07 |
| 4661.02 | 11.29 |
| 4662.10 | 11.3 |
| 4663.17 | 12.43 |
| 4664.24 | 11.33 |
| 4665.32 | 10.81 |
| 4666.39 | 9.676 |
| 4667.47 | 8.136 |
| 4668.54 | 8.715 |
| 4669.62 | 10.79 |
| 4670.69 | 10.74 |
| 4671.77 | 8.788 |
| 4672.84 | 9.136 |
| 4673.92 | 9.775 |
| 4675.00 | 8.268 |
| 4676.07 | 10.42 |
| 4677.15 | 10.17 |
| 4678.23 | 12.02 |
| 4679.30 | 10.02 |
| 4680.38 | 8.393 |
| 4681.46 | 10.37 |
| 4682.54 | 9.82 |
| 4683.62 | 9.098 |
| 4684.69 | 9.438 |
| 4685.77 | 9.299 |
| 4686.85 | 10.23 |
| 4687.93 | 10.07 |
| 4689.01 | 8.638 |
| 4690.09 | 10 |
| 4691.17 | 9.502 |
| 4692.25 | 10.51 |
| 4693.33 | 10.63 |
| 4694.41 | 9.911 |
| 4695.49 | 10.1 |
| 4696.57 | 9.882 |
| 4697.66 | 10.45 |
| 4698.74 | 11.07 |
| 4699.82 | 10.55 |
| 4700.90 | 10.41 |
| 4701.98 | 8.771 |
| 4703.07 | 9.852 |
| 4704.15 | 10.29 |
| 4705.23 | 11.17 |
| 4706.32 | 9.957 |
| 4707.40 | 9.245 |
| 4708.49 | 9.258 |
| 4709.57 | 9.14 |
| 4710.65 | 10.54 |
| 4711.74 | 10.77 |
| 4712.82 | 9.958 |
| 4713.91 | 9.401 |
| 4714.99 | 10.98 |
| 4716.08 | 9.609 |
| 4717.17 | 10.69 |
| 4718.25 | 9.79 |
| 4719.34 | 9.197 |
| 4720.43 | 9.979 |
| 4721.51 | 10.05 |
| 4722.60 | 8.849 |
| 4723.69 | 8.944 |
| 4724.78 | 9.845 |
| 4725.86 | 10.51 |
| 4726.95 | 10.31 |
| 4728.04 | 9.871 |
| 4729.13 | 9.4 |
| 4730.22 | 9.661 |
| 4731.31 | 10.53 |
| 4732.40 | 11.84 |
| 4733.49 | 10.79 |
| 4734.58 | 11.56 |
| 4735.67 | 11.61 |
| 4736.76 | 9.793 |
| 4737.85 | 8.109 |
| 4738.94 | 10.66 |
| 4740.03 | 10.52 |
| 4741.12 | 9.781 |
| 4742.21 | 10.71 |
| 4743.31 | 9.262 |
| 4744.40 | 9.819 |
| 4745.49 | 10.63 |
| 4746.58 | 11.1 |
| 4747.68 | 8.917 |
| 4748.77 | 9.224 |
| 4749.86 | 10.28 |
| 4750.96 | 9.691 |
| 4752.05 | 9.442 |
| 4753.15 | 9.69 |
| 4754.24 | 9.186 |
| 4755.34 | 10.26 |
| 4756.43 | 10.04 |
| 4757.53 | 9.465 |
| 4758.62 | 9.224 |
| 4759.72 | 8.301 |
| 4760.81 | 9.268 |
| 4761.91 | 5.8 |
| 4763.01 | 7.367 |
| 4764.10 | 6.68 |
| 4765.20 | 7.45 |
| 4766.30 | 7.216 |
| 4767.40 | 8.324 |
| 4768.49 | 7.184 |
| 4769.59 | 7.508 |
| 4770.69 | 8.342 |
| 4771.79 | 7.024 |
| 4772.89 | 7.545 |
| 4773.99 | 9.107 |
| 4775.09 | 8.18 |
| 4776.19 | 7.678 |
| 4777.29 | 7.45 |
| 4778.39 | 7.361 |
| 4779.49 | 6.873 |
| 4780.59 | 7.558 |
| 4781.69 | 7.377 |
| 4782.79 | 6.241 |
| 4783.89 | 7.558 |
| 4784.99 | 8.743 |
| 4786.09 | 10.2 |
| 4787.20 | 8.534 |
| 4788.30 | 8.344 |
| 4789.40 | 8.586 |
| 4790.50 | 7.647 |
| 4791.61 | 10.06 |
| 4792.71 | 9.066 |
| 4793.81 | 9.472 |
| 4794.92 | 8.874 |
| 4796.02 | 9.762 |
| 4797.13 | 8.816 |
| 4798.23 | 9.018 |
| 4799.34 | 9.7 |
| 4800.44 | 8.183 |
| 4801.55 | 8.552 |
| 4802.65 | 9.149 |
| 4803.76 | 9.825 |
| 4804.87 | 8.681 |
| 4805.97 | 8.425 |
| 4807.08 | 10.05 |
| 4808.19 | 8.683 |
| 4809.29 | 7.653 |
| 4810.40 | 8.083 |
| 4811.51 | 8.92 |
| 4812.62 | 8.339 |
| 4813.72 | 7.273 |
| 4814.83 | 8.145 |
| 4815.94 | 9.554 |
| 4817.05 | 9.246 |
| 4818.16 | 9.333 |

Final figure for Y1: -0.1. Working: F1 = 0.55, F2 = 0.8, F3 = 0.52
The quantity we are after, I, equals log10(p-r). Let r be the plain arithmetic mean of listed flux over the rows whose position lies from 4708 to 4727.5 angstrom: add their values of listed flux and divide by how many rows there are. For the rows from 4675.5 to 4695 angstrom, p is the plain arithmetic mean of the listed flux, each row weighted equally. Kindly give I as -1.4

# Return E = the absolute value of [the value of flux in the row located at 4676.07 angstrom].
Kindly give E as 10.4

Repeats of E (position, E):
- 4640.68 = 8.7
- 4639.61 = 9.7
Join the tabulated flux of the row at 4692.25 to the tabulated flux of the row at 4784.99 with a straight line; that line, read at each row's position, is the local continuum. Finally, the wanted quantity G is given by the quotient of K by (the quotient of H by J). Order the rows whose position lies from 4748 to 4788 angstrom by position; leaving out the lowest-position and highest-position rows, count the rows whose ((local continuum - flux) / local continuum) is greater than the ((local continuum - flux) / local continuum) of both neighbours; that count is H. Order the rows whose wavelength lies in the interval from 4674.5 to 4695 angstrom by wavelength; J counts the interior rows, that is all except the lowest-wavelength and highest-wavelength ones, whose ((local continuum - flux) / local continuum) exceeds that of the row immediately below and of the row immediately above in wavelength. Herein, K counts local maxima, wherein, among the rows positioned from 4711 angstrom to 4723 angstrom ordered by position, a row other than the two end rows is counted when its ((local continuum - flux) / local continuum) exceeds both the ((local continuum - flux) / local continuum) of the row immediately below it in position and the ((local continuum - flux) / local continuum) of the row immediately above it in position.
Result 2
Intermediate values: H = 10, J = 6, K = 3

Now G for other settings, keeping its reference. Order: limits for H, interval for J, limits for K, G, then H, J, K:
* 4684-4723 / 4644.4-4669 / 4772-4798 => 3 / 11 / 5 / 6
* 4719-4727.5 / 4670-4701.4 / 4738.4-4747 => 20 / 1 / 10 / 2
